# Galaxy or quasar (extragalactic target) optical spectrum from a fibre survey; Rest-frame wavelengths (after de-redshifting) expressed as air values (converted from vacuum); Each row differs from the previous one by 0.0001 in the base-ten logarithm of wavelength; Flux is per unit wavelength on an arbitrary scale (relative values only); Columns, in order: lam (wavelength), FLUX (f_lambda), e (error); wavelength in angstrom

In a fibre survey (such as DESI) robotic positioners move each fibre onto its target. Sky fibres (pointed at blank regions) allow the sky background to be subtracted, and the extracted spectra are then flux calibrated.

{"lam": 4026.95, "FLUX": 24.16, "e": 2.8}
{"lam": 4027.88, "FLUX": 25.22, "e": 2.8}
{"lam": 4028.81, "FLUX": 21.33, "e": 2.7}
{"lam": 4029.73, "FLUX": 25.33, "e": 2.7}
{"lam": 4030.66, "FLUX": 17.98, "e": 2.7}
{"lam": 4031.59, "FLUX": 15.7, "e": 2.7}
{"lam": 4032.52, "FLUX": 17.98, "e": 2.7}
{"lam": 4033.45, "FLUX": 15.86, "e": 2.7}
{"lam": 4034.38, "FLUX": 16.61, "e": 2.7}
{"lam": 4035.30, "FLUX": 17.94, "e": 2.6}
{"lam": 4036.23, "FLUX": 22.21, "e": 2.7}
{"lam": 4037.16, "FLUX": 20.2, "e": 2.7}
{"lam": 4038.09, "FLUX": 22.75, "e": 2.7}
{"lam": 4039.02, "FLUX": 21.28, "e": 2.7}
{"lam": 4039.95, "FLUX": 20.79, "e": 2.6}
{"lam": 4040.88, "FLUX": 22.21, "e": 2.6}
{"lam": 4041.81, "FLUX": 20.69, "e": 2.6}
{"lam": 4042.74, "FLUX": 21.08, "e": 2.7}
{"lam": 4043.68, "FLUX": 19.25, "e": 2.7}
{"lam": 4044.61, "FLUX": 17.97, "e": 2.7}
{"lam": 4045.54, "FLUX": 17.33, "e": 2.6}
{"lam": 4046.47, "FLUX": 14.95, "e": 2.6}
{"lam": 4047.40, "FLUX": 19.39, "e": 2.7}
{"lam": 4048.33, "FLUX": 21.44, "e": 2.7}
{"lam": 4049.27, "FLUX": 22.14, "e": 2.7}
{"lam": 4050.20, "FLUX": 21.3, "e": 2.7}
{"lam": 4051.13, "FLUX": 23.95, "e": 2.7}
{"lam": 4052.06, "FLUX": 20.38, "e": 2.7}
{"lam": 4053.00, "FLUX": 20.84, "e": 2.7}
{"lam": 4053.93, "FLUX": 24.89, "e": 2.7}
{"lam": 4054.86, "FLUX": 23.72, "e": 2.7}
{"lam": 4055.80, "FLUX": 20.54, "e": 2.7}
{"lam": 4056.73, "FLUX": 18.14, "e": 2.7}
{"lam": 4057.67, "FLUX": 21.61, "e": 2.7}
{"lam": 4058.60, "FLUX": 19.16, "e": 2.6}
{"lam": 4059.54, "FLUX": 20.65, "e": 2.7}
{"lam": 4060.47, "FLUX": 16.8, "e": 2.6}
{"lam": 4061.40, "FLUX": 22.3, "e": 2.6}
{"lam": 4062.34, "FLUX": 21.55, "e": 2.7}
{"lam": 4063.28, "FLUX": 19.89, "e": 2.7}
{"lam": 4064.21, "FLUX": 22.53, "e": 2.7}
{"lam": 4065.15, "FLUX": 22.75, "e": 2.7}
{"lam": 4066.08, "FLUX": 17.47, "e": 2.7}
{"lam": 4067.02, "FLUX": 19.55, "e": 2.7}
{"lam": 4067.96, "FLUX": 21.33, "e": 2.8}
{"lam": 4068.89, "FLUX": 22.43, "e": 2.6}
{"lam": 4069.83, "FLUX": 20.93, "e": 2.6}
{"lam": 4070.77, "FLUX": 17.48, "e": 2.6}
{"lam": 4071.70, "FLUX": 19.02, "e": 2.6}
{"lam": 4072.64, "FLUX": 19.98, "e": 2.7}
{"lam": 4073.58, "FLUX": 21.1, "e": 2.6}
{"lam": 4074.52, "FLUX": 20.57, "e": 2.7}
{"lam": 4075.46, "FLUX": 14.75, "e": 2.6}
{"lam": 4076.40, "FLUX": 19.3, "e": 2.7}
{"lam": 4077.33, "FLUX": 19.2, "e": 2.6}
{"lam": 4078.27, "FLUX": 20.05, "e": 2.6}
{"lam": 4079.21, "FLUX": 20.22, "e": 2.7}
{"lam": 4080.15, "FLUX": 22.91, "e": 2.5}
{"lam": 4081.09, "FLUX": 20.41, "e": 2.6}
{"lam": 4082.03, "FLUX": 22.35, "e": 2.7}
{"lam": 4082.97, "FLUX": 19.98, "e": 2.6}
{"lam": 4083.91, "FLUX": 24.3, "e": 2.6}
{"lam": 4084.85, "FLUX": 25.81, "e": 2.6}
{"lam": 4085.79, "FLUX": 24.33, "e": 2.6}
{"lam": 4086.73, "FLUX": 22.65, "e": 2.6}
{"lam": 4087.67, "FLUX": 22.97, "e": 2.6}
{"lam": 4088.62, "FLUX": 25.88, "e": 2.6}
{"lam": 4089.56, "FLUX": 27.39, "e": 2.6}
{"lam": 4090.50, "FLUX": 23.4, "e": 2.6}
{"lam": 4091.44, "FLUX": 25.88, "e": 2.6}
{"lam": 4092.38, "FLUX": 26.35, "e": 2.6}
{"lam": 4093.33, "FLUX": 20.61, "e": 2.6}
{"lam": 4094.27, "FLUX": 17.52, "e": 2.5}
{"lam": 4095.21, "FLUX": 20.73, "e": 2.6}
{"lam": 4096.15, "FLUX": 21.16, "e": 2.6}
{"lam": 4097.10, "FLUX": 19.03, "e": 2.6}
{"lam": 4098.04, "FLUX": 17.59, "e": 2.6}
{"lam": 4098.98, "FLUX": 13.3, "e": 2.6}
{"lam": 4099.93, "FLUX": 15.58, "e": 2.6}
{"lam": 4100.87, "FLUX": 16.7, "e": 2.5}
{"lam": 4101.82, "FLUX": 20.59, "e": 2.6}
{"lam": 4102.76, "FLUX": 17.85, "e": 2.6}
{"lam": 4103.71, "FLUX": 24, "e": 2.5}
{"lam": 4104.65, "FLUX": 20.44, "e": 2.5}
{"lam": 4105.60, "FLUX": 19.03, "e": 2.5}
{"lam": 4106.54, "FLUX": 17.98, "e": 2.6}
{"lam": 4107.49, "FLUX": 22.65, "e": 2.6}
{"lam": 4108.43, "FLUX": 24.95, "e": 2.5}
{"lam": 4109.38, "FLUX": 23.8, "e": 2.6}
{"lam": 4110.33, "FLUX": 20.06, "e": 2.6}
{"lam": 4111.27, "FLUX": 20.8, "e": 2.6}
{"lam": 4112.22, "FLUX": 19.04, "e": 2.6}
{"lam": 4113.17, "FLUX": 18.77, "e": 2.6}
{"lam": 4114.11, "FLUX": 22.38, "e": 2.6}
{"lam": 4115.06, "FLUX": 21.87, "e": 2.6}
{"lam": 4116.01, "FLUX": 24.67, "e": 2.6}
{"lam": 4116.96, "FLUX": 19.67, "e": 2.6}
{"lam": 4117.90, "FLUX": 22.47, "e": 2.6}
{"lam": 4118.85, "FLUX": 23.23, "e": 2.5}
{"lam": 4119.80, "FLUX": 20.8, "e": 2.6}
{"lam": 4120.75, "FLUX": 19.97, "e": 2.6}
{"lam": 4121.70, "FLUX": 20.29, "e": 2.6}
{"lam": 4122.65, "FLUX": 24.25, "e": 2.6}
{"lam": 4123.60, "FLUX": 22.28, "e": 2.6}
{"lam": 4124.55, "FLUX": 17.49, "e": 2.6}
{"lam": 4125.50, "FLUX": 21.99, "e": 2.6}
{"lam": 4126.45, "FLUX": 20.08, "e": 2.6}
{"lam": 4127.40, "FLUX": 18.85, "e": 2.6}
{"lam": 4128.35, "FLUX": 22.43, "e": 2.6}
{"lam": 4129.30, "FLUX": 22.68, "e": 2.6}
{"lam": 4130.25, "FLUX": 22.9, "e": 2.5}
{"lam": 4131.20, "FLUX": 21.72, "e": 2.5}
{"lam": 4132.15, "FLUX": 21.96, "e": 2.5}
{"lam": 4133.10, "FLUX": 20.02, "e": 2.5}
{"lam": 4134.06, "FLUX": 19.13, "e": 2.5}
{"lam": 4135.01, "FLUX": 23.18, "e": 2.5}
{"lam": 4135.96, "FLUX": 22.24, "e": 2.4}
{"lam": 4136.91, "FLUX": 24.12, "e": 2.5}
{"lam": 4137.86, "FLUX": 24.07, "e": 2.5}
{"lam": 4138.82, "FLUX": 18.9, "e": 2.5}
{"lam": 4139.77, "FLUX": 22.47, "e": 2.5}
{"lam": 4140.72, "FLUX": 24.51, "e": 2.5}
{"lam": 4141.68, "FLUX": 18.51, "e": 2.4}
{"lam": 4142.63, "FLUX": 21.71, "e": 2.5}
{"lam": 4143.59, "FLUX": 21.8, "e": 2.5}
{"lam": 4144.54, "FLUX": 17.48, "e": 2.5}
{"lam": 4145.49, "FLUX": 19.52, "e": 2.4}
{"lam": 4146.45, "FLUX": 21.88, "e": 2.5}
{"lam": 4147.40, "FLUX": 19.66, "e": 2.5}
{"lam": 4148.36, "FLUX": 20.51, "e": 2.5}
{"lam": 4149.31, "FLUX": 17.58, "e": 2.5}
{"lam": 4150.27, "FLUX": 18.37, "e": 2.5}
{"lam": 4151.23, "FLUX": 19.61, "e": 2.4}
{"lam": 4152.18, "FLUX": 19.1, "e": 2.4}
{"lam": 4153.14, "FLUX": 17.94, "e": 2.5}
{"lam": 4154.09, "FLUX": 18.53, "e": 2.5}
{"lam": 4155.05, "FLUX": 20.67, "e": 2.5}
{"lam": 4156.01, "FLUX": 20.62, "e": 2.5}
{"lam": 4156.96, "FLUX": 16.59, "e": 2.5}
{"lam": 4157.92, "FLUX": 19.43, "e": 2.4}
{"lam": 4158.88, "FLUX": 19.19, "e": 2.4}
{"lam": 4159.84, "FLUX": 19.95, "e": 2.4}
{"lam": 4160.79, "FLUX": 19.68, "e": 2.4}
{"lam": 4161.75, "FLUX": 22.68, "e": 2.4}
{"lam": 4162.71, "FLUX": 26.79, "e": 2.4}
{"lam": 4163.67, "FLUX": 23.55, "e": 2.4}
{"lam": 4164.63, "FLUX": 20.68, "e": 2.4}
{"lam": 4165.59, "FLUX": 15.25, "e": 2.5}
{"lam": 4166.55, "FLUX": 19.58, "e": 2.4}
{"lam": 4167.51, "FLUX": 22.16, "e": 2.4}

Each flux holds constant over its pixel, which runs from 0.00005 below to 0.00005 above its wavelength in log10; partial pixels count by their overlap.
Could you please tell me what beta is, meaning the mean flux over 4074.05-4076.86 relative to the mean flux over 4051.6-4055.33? 0.81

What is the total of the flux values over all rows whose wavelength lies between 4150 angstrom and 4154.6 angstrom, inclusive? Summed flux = 94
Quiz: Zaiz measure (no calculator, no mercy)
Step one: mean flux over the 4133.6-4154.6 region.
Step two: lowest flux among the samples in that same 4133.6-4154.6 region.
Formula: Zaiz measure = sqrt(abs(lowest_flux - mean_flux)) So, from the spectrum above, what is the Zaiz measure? 1.74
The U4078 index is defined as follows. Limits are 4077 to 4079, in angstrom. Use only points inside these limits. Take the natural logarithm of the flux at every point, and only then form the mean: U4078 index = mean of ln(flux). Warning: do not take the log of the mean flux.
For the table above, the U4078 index 2.98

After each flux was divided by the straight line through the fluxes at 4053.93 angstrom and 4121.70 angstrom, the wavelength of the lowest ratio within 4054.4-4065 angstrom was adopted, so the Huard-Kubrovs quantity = 4060.47 angstrom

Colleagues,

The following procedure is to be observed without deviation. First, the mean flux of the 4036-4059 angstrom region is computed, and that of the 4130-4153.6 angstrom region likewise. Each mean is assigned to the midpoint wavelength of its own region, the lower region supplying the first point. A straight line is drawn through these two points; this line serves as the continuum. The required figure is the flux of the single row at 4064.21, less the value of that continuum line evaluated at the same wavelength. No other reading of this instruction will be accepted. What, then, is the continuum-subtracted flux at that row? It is 1.8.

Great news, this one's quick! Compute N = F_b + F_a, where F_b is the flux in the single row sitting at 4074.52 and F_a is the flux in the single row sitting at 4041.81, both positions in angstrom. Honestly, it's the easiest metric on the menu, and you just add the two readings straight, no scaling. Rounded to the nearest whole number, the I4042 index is 41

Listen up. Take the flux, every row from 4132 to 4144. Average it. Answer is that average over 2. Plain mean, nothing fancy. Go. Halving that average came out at 10.9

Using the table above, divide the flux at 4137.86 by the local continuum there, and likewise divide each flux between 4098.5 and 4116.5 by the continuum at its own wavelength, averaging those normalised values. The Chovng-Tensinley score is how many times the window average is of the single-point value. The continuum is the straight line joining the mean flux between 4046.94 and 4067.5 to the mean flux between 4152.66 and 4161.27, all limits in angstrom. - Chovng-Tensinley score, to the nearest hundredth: 0.82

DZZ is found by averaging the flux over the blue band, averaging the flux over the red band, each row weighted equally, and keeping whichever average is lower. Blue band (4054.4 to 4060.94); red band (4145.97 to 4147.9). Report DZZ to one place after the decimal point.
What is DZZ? 20.1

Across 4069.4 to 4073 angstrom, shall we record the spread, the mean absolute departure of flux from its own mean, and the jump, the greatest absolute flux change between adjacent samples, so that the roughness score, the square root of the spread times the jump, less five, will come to -3.05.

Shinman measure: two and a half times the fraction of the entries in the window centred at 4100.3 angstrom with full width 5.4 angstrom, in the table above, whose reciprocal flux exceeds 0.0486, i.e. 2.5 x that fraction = 2.1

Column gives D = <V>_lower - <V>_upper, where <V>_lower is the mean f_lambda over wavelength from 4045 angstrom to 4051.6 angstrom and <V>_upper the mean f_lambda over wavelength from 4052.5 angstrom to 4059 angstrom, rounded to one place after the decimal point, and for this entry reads -1.2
